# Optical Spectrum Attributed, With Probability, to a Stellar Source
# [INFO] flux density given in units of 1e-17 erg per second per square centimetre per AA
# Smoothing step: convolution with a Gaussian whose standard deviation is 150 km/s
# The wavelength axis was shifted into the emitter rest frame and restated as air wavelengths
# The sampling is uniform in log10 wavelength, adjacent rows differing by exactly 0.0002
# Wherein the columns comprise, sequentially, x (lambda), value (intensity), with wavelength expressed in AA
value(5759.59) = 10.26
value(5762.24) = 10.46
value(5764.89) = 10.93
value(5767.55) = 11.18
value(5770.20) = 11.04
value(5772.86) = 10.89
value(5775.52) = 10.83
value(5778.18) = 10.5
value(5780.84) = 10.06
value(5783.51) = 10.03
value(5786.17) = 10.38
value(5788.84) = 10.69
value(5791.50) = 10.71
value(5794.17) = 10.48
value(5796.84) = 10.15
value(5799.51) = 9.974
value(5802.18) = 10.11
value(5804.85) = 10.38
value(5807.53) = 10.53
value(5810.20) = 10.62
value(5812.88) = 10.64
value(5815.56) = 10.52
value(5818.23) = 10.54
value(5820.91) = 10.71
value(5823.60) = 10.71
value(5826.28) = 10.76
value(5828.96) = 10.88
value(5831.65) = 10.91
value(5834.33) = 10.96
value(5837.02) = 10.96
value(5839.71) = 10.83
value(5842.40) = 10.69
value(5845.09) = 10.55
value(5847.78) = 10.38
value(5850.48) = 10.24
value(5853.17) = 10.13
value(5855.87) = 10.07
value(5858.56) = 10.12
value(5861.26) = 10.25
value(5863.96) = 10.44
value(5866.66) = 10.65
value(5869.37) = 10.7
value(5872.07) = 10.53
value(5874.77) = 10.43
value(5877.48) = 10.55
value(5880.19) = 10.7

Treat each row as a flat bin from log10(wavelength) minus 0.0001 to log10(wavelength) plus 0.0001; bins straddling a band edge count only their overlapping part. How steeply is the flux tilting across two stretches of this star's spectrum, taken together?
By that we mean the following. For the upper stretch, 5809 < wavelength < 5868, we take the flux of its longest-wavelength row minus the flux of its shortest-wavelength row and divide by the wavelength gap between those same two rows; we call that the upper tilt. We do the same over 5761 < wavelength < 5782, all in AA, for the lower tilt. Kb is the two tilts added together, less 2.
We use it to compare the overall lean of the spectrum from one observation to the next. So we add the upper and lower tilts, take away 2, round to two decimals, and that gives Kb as -2.02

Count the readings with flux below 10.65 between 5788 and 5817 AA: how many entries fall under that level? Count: 9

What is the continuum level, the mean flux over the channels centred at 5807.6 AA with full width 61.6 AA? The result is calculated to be 10.53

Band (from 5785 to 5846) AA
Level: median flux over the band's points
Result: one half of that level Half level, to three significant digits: 5.32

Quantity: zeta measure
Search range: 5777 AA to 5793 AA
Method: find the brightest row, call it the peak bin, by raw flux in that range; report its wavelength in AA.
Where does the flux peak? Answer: 5791.50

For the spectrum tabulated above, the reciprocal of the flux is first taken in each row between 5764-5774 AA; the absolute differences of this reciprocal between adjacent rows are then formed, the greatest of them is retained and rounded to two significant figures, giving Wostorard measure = 0.0020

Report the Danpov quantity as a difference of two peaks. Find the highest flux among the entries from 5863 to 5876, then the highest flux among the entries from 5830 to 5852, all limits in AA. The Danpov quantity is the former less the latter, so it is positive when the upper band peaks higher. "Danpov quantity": -0.26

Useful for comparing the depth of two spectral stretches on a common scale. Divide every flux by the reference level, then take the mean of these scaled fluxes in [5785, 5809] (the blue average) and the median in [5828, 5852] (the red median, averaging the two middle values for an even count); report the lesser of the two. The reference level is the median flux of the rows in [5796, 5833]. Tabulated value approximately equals 0.981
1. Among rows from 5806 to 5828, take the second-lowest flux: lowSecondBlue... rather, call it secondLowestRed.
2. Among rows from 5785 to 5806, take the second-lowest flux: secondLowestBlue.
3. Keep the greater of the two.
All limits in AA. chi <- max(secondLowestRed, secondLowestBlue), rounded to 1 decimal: 10.5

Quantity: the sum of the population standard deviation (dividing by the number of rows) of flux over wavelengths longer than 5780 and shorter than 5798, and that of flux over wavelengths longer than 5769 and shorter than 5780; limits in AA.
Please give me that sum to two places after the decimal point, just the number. 0.46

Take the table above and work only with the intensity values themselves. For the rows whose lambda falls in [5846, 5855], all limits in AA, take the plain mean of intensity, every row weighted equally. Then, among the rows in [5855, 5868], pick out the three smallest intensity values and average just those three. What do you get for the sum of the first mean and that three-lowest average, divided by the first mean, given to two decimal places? 1.99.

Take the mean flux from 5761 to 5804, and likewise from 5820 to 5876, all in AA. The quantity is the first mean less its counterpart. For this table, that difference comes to -0.041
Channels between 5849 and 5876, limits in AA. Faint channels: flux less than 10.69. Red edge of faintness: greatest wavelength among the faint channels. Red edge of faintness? 5874.77 AA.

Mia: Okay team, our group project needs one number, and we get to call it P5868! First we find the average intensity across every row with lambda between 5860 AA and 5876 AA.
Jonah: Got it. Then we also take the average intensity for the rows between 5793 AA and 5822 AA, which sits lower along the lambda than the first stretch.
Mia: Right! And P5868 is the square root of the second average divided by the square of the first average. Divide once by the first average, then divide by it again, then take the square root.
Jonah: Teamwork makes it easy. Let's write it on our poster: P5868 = 0.307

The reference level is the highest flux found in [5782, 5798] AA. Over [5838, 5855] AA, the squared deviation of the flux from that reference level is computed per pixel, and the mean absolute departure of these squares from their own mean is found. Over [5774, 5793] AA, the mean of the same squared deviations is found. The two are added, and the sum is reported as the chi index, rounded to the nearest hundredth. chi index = 0.26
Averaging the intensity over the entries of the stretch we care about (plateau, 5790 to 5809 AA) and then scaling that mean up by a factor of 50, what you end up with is 517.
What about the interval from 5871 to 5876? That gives 524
